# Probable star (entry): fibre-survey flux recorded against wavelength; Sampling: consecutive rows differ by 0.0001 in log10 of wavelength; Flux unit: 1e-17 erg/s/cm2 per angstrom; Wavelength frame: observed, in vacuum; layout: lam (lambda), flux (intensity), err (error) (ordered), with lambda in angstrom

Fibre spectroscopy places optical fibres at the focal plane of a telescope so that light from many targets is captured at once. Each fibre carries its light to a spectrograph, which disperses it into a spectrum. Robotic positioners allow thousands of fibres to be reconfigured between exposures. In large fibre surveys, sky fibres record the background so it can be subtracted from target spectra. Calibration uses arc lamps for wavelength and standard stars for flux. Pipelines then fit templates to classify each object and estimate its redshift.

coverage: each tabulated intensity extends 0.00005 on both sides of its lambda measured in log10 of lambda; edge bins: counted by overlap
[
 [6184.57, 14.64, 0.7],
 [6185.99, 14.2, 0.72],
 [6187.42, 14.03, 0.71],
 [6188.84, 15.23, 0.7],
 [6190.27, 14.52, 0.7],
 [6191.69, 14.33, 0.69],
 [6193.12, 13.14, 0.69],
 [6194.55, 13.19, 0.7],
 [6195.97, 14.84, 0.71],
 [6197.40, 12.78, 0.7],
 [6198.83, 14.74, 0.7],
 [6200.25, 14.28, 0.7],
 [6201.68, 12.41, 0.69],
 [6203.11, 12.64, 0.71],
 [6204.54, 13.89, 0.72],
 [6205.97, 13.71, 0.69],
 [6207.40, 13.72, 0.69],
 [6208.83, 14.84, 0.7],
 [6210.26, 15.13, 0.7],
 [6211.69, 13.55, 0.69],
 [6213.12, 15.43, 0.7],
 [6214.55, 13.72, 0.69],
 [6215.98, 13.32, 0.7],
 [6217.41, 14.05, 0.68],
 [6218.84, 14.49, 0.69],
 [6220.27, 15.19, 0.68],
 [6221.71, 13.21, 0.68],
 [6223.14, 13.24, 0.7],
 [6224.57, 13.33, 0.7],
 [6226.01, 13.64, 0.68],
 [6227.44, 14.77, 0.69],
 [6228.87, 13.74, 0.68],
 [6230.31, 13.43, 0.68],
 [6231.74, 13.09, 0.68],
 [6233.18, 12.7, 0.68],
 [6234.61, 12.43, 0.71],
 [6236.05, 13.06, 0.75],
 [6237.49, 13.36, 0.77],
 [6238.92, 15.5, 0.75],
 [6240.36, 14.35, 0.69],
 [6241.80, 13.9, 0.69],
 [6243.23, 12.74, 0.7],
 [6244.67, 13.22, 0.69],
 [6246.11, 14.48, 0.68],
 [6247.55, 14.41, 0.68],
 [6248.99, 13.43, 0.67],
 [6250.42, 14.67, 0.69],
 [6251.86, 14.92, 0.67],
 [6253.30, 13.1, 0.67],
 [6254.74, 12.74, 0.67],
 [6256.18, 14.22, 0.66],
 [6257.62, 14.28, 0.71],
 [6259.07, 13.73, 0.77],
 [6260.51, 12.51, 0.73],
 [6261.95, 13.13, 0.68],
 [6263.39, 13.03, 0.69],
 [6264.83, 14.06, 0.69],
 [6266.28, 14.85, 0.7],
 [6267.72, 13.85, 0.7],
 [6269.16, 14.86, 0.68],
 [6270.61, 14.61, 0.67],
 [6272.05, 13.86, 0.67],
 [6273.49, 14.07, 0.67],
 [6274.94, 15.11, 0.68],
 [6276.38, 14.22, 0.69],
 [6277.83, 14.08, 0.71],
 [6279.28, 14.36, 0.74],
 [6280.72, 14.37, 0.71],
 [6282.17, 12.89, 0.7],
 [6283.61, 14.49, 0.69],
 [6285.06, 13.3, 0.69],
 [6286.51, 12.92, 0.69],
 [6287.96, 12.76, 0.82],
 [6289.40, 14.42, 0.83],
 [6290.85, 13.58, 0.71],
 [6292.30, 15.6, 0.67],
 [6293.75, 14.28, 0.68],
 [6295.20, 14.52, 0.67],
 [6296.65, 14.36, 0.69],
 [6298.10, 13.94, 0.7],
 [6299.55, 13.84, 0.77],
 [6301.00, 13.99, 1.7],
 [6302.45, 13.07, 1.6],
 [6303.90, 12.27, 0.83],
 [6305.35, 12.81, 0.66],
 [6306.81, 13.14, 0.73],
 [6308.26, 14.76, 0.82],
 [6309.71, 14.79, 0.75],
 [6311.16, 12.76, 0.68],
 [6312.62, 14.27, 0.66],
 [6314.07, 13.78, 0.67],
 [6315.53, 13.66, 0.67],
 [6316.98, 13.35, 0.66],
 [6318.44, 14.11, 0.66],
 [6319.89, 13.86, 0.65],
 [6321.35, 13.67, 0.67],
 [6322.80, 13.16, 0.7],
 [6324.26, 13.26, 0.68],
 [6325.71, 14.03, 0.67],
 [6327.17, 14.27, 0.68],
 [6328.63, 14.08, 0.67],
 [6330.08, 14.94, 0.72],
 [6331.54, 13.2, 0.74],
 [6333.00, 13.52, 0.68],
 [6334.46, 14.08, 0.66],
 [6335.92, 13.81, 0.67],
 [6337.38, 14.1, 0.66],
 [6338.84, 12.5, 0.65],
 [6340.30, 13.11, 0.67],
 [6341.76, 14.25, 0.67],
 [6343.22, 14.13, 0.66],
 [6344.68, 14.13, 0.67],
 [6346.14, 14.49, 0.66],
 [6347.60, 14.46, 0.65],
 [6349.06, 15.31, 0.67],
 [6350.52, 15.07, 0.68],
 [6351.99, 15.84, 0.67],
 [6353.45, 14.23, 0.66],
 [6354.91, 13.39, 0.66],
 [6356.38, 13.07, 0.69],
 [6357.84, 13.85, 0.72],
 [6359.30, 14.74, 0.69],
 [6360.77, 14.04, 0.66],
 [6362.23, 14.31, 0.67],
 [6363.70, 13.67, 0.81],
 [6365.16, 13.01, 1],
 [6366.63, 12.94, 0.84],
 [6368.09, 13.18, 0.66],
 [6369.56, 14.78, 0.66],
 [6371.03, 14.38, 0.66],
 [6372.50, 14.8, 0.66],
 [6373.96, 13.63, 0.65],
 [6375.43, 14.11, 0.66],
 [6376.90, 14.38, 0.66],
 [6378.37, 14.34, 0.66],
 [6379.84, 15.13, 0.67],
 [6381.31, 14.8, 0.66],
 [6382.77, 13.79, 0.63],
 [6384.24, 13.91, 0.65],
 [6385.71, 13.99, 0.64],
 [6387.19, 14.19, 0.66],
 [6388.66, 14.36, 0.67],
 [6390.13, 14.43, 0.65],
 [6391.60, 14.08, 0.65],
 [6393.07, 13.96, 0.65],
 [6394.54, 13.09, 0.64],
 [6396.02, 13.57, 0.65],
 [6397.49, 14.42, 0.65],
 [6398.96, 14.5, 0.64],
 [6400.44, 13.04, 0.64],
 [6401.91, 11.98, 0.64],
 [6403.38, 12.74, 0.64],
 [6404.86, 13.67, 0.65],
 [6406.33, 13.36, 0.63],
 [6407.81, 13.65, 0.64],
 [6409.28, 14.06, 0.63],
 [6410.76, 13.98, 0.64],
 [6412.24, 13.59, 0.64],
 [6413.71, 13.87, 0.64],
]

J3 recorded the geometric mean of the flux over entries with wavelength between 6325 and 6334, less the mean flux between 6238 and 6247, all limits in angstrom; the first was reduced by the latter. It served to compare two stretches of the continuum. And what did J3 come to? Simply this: 0.0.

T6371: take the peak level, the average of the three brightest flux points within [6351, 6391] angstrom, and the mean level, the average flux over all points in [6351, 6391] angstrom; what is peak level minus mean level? 1.13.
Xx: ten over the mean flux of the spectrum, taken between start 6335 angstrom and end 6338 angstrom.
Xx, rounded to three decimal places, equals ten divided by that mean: 0.717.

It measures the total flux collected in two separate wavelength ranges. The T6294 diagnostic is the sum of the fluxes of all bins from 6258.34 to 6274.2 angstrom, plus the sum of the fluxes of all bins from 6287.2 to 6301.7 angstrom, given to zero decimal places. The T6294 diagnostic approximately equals 294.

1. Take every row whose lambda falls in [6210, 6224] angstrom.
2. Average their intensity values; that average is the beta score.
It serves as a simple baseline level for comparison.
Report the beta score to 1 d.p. 14.1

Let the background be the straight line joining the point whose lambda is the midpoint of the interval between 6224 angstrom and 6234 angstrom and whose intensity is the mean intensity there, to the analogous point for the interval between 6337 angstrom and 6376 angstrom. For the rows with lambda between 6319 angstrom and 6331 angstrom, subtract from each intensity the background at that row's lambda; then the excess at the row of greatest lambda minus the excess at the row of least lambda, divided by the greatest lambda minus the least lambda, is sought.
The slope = 0.10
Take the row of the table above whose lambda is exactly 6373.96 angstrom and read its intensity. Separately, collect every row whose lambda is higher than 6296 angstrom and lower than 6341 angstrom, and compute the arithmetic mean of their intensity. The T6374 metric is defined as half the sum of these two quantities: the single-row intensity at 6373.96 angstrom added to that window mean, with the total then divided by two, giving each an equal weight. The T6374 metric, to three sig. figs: 13.7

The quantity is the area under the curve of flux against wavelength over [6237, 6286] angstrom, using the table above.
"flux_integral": 684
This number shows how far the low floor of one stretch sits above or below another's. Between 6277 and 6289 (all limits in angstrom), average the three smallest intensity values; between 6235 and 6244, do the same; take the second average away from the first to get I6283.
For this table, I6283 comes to -0.20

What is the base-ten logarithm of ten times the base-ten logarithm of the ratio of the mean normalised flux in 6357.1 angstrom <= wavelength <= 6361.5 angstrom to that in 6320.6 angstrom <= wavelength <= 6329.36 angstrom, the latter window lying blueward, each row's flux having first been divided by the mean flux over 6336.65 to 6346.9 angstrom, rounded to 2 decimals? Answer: -0.84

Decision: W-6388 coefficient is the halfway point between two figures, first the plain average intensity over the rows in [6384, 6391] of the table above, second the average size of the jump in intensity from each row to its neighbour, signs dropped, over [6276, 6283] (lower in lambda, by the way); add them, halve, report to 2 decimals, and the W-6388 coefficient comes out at 7.33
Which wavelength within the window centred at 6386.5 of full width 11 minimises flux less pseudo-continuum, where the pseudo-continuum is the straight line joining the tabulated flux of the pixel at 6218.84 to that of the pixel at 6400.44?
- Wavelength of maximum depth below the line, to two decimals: 6382.77 angstrom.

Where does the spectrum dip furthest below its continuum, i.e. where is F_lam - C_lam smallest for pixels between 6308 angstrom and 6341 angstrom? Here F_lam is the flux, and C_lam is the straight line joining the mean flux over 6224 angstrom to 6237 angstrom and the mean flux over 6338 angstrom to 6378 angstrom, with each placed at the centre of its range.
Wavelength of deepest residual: 6338.84 angstrom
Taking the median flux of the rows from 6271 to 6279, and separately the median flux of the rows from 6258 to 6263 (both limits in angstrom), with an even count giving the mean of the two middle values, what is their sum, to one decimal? 27.2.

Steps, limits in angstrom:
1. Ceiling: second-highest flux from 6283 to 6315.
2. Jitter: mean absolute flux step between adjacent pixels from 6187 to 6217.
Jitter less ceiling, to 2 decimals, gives -13.79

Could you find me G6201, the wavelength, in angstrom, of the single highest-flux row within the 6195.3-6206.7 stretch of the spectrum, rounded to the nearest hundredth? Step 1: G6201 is 6195.97 angstrom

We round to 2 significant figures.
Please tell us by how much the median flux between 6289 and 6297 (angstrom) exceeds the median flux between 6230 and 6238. 1.3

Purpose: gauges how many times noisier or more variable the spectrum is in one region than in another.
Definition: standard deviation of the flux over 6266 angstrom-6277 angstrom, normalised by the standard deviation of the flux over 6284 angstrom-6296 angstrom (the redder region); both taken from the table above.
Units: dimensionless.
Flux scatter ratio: 0.51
